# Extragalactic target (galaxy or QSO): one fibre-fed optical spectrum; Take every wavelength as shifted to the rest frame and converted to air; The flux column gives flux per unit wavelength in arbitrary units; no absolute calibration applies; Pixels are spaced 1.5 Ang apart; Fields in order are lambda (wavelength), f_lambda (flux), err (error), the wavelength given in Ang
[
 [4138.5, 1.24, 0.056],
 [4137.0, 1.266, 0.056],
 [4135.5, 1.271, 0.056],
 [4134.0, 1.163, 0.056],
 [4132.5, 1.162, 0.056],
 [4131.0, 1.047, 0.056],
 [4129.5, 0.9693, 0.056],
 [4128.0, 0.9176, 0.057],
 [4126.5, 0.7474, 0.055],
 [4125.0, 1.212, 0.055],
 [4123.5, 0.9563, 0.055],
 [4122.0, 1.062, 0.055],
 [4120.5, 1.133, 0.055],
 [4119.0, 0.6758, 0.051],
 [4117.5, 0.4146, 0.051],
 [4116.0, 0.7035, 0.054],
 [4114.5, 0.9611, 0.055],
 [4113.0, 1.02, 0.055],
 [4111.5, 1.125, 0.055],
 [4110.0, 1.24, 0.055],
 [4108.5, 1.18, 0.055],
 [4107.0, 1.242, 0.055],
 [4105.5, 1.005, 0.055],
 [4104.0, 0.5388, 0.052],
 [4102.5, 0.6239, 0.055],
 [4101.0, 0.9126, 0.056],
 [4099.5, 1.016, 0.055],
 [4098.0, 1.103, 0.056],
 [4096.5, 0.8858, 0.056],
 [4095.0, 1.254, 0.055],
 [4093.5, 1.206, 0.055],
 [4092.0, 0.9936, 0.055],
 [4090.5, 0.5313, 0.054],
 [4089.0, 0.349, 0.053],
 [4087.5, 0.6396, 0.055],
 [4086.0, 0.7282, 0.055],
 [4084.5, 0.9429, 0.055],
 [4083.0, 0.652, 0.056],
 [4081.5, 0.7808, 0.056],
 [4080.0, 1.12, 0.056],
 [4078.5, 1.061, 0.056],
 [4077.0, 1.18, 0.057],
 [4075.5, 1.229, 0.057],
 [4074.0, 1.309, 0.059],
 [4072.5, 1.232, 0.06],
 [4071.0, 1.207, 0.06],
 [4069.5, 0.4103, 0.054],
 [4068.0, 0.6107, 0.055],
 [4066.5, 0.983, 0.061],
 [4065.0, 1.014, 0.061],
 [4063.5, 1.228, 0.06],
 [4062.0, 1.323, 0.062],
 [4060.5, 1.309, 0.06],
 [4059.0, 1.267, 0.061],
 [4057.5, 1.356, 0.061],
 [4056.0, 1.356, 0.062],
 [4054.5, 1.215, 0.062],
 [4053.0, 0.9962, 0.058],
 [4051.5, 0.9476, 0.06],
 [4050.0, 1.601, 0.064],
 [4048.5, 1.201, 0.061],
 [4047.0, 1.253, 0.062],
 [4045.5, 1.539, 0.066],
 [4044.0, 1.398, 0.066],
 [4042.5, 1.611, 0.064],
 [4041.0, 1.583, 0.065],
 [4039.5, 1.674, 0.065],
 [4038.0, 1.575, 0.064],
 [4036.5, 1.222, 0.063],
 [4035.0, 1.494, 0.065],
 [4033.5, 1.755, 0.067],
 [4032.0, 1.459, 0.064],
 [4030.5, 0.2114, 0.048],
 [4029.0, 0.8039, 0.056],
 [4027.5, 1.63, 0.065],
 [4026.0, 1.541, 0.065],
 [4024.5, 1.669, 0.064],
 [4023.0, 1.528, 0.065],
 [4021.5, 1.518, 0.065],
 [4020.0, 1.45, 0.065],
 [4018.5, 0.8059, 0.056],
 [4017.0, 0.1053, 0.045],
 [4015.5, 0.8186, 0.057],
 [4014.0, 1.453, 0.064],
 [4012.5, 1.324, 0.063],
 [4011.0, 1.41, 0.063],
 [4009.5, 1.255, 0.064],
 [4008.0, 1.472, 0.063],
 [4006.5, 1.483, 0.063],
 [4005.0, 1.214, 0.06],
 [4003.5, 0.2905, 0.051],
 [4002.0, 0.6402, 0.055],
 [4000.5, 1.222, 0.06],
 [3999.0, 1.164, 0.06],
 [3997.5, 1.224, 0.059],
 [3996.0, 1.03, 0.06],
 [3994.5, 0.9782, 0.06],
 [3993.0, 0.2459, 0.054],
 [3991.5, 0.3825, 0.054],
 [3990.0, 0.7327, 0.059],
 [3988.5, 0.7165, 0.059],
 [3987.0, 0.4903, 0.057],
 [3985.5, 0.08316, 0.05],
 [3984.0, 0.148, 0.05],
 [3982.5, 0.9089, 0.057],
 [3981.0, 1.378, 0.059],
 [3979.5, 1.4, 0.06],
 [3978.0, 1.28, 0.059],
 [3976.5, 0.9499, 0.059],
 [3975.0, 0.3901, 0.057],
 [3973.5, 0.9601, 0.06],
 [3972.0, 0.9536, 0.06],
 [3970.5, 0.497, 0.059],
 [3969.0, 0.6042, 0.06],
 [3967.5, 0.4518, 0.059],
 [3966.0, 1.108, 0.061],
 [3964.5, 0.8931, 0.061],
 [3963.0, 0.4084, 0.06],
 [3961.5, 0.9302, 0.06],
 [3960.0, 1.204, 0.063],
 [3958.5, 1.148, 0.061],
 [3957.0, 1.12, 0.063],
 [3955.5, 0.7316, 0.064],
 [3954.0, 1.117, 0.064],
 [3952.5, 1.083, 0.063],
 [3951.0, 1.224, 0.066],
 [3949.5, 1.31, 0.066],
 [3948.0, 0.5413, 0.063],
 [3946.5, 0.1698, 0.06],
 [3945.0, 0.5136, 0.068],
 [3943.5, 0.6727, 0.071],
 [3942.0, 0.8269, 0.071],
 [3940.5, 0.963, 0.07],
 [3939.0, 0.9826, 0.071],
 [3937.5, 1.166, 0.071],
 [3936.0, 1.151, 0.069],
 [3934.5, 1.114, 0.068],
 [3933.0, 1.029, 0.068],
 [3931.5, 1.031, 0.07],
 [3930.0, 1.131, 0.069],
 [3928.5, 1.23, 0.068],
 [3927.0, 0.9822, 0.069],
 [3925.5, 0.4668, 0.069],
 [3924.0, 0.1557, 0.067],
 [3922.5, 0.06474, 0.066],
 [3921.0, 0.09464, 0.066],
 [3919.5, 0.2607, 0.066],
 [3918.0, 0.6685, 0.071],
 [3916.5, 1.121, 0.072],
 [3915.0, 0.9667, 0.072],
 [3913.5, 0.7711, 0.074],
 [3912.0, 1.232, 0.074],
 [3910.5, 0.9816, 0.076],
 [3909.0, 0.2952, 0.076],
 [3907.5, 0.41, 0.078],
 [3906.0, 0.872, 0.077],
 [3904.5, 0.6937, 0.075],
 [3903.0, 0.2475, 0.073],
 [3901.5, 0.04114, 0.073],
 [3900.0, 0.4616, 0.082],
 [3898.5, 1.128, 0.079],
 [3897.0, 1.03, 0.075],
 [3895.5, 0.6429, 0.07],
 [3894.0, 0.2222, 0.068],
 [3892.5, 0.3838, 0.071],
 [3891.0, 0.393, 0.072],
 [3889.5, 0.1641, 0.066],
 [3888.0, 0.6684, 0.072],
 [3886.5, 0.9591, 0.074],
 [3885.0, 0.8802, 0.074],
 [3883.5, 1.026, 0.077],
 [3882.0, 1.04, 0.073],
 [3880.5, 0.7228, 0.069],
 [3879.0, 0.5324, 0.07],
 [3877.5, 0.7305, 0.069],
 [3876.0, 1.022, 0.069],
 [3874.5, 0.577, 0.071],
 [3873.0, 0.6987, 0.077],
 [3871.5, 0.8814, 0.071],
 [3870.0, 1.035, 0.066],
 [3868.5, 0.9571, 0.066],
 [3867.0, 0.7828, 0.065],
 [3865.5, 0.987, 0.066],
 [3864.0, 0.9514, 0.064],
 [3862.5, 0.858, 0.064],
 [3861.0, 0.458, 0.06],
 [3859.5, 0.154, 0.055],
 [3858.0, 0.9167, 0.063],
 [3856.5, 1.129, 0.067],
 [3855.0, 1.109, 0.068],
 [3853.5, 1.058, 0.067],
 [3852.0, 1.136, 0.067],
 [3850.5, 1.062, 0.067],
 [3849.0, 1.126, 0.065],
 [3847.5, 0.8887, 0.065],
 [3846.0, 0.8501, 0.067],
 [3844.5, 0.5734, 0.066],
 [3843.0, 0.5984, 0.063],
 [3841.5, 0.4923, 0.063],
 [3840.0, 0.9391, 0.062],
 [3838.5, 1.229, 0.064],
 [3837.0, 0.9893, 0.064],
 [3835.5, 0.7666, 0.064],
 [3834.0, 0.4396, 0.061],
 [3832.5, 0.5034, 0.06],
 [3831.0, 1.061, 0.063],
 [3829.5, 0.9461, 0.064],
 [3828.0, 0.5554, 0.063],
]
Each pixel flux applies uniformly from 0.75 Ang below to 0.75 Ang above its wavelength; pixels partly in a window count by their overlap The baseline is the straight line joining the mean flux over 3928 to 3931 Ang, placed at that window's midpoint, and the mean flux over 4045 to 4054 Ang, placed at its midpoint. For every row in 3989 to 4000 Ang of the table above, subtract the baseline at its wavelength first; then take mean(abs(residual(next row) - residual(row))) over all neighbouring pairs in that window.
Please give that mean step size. 0.25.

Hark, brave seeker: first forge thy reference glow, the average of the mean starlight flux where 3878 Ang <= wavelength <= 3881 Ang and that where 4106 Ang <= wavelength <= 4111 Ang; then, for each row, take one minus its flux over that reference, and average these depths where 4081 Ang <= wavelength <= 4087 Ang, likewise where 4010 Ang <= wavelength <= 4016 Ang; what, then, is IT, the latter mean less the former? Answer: -0.5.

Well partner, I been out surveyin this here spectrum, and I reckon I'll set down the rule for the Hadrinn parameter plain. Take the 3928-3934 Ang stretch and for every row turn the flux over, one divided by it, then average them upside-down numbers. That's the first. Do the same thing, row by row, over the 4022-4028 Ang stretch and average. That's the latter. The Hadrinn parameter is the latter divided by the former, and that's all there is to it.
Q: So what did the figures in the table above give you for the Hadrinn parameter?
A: 0.69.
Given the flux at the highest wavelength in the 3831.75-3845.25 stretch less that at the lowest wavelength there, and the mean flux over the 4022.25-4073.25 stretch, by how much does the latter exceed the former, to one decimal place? 1.2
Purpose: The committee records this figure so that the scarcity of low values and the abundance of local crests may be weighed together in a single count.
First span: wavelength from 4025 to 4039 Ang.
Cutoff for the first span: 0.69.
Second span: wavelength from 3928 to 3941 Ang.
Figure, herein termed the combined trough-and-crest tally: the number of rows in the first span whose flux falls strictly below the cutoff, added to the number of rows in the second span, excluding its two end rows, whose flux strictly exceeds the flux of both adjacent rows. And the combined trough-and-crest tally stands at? 2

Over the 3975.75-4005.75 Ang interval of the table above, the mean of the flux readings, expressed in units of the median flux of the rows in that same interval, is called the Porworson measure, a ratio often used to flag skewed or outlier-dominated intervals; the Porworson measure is 0.89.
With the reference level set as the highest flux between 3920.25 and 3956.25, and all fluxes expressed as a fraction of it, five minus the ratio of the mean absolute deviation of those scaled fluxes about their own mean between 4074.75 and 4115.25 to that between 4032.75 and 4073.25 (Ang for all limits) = 4.1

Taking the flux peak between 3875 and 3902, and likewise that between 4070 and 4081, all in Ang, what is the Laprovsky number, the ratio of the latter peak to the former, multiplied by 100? 116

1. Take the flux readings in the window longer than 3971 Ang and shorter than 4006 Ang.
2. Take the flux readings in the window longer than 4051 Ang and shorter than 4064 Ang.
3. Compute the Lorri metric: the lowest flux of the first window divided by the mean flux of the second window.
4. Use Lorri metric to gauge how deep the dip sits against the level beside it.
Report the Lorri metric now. 0.1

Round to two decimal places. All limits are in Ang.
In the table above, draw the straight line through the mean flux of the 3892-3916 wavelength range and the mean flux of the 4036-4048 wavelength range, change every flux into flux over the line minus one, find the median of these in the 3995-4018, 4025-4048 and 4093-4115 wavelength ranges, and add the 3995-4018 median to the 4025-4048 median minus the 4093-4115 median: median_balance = 0.46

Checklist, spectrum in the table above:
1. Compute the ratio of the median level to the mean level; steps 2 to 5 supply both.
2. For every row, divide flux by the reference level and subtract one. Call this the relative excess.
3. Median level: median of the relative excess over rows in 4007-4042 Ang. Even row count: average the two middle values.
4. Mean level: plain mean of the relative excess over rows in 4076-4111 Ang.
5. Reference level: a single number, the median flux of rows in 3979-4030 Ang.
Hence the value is -1.0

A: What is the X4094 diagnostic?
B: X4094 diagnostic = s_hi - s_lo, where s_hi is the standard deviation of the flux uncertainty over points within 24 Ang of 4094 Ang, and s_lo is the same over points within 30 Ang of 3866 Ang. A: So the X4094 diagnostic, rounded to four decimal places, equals -0.0026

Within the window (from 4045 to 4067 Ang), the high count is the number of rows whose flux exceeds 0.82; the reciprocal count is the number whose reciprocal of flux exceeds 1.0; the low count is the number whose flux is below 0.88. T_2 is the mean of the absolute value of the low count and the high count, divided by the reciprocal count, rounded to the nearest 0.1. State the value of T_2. 2.5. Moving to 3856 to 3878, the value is 0.7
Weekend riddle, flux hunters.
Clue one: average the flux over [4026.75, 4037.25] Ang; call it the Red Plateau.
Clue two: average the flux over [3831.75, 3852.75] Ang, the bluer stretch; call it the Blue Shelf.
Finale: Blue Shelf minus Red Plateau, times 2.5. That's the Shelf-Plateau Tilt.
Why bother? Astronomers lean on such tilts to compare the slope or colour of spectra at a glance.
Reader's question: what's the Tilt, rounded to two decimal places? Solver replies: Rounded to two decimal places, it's -0.99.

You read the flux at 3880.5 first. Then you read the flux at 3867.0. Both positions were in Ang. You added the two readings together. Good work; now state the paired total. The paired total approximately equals 1.51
